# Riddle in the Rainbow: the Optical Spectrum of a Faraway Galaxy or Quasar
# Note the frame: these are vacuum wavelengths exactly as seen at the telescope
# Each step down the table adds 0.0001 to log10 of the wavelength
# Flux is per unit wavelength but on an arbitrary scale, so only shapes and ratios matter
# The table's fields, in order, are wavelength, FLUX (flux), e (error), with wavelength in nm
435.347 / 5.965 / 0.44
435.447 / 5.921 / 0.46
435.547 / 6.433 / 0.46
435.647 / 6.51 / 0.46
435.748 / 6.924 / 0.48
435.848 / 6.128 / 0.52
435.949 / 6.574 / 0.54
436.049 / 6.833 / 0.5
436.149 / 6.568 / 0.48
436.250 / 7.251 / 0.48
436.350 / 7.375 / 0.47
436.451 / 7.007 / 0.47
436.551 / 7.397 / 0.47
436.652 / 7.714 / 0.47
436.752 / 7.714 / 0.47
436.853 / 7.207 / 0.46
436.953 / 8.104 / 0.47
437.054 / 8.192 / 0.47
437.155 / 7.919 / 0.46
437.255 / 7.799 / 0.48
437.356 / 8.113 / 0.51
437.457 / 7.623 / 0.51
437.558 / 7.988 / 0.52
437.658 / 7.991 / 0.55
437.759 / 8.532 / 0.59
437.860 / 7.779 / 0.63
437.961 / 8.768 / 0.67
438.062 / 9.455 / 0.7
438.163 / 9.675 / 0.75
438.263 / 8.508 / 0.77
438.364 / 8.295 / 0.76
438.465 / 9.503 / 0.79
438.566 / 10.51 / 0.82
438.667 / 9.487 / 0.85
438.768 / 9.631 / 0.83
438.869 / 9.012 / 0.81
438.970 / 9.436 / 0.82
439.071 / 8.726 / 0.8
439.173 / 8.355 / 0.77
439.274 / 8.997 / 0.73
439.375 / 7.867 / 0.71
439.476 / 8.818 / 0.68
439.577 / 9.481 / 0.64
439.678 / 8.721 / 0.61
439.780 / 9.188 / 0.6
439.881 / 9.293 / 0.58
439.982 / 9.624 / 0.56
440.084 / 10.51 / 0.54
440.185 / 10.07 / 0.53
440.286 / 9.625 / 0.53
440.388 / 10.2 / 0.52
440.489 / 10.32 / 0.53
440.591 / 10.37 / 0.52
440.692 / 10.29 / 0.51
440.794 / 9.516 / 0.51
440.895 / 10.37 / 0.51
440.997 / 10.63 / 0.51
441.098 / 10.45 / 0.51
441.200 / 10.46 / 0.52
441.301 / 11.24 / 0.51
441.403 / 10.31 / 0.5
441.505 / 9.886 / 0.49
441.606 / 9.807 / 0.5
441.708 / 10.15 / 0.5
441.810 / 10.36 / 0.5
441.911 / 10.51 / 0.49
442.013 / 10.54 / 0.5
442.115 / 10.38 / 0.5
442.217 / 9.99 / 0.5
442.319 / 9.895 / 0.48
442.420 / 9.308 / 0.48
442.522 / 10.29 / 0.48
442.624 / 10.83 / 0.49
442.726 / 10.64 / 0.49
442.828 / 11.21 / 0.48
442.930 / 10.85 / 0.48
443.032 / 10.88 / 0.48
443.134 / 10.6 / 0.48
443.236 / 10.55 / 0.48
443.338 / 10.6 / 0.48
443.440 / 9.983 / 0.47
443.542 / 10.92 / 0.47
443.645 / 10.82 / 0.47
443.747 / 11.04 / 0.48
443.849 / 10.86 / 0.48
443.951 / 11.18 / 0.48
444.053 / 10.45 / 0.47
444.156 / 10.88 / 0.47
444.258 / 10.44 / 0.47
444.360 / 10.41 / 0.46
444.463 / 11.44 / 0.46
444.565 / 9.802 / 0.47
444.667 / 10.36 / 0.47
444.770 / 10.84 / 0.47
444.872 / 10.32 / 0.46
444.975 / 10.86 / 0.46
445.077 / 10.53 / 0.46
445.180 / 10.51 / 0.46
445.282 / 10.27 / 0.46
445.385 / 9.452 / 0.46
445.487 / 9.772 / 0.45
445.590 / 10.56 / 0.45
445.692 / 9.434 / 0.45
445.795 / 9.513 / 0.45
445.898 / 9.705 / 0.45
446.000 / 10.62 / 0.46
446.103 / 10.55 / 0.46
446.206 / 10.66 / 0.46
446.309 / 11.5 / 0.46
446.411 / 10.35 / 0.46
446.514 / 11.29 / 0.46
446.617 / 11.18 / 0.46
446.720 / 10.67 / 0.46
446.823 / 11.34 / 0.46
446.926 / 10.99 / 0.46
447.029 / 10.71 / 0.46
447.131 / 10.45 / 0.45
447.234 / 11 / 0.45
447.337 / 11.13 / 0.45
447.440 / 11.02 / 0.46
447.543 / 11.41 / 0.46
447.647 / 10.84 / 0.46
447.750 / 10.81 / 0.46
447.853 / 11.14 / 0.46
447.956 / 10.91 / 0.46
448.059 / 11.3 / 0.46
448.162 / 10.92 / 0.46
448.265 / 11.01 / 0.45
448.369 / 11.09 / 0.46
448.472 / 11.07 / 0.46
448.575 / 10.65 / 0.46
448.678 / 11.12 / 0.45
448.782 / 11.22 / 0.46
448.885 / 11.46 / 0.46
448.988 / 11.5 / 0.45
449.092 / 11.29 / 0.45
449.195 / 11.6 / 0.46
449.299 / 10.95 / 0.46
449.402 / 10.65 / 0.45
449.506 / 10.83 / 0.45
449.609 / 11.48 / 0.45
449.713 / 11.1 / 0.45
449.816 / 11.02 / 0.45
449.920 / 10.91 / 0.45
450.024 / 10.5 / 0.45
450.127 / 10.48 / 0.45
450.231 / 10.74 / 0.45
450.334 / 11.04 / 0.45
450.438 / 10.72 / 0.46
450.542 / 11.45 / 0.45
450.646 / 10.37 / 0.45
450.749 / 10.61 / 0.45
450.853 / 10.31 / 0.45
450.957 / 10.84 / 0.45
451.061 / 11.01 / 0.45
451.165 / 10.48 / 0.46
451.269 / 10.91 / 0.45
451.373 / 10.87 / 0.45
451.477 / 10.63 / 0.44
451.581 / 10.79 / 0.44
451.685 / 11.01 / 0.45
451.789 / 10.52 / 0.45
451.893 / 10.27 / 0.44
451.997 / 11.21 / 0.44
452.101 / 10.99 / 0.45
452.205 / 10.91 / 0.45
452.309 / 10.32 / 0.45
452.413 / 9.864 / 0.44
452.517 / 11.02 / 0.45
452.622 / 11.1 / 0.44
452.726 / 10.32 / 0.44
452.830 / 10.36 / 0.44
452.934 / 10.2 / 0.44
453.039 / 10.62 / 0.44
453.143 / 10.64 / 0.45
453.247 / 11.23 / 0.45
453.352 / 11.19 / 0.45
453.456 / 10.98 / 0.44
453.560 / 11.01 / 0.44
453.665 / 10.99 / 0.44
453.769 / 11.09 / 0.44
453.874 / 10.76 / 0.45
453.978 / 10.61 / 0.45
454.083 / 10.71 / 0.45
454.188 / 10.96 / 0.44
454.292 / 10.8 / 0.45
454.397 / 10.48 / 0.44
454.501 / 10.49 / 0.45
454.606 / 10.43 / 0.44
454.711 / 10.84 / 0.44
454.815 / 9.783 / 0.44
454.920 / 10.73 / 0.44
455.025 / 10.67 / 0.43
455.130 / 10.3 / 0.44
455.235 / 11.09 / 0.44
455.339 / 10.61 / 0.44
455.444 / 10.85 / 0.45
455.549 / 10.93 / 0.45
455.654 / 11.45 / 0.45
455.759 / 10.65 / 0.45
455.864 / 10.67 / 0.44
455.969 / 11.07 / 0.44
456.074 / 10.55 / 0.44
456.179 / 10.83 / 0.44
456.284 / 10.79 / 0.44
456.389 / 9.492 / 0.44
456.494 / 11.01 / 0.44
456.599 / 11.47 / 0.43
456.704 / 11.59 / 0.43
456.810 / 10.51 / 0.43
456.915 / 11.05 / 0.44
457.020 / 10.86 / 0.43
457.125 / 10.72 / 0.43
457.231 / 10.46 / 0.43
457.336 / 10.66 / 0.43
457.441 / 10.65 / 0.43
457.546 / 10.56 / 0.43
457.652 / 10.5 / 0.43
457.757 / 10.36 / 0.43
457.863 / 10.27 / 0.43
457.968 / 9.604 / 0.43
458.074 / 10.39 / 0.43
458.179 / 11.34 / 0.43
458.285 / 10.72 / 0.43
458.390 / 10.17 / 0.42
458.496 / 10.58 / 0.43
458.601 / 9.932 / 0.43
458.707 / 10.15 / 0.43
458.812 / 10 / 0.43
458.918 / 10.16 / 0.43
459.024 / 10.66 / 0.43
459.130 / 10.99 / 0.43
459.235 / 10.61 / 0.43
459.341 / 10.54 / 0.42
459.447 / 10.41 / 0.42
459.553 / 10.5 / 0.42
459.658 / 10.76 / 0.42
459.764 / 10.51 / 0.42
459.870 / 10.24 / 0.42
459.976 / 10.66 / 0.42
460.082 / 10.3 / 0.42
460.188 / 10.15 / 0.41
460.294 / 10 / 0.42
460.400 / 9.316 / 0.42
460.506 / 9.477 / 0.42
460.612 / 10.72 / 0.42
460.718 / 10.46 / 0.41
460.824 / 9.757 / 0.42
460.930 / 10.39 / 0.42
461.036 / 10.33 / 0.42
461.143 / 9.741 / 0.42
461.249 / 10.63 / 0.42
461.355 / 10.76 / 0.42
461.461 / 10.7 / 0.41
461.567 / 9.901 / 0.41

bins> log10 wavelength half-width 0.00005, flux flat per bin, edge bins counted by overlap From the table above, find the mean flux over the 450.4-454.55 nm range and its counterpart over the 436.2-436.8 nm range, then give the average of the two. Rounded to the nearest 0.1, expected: 9.1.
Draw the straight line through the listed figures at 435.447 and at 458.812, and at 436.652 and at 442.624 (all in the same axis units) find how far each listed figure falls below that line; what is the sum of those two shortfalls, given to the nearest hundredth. -5.24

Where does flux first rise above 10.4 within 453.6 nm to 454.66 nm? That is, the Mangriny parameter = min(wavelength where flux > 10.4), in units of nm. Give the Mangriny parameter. 453.665 nm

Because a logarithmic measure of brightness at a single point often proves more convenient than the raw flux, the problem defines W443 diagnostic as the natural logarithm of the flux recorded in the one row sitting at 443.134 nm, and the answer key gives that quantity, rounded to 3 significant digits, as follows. 2.36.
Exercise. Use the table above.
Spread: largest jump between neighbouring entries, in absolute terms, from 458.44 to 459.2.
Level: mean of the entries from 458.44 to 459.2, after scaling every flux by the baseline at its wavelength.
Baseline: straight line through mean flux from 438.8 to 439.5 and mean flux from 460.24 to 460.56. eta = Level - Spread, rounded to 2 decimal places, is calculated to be 0.44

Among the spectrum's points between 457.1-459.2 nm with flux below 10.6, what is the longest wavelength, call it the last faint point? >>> 458.918 nm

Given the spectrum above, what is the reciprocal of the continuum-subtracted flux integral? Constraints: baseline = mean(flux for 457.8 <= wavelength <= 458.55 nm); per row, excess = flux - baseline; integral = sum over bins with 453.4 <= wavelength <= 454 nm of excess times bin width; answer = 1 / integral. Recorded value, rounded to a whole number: 3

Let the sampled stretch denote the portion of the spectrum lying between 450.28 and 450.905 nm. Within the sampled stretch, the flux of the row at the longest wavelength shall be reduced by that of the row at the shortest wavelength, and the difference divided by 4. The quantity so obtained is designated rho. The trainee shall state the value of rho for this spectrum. -0.18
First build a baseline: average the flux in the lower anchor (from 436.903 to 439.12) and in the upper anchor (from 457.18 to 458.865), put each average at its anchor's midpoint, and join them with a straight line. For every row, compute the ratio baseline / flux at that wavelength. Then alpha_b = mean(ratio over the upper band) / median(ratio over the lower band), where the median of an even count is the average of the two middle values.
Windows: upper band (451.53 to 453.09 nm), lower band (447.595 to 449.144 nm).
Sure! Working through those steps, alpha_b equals 1.08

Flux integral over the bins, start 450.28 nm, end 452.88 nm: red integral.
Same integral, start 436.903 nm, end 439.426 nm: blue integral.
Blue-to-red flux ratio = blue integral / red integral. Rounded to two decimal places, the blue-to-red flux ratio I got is 0.78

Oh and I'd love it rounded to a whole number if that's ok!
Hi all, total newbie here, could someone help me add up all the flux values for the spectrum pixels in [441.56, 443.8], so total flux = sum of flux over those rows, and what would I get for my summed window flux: 230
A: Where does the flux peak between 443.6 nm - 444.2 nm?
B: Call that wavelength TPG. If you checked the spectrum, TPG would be 443.951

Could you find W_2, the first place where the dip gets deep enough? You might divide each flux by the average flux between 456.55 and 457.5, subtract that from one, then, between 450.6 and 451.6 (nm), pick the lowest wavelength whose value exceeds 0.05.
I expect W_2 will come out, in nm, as 450.853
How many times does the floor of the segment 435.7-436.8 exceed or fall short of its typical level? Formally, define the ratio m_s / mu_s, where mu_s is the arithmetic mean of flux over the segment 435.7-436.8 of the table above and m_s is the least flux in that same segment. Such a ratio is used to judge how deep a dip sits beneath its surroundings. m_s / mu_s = 0.87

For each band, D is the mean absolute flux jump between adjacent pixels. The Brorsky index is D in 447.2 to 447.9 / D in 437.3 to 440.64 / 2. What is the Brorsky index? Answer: 0.2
